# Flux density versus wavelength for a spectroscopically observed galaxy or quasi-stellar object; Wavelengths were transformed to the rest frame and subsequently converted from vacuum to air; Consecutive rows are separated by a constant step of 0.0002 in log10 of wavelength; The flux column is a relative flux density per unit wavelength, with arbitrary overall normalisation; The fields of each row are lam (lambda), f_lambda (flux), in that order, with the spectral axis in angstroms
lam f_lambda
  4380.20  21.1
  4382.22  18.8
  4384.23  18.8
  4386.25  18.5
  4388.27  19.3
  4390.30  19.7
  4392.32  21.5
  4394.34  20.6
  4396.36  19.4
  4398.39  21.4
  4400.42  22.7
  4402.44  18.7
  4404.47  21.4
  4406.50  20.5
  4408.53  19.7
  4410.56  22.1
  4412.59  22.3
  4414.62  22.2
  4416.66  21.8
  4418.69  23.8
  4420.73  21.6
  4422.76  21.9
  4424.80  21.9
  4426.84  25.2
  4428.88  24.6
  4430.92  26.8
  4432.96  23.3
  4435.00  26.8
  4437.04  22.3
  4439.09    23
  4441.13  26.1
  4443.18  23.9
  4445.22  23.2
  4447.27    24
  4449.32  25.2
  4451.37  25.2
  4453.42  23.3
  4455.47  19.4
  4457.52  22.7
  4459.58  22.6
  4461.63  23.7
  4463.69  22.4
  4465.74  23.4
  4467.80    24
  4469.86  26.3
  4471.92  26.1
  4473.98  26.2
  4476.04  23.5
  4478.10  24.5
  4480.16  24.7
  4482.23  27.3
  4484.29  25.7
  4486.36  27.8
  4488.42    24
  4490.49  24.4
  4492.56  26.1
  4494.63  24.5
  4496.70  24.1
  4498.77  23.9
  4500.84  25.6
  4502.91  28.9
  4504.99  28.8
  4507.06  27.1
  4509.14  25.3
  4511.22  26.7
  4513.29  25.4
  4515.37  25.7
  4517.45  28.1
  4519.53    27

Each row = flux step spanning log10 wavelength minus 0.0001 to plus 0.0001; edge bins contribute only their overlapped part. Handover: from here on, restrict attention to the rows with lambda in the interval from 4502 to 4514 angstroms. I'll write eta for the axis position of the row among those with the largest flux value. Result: 4502.91 angstroms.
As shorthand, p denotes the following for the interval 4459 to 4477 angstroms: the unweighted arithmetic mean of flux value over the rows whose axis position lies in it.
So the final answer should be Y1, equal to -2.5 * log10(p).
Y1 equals -3.46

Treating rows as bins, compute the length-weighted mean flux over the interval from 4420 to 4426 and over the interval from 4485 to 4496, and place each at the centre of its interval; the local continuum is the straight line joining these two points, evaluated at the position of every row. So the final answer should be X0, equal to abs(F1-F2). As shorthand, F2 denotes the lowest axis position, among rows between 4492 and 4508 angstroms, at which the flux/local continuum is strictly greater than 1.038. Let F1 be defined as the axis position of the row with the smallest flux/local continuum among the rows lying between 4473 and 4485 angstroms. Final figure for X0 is 26.9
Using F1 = 4476.04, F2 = 4502.91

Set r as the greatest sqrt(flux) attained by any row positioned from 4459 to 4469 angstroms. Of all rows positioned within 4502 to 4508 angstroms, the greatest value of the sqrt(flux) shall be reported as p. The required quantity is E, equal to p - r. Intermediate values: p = 5.38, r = 4.90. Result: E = 0.48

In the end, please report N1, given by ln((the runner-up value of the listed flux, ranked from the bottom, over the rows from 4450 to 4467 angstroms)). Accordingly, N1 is 3.11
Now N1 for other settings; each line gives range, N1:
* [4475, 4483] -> 3.20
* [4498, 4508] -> 3.24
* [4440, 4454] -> 3.15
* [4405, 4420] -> 3.02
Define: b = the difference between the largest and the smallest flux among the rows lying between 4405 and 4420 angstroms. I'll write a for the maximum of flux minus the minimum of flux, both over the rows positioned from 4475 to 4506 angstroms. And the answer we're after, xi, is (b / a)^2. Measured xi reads 0.6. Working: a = 5.4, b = 4.1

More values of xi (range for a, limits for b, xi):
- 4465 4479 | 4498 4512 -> 3.0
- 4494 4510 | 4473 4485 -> 0.6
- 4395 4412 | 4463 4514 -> 2.6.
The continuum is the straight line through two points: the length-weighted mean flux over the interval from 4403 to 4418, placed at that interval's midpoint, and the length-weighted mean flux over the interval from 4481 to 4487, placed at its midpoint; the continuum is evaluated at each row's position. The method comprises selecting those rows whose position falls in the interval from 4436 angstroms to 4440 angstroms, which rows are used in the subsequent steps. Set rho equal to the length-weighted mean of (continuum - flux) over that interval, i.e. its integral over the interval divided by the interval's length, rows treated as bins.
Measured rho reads 0.7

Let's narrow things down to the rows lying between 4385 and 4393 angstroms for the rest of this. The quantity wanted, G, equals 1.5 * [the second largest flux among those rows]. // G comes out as 30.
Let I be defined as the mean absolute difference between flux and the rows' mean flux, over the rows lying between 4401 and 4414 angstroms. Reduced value 1.15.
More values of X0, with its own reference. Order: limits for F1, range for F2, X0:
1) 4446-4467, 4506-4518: 62.0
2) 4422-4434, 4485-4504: 61.6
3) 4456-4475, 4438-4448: 22.6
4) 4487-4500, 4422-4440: 71.9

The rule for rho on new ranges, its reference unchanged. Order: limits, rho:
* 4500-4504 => 0.7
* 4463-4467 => 2.4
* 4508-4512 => 2.7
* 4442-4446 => 0.2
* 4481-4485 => 0.2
